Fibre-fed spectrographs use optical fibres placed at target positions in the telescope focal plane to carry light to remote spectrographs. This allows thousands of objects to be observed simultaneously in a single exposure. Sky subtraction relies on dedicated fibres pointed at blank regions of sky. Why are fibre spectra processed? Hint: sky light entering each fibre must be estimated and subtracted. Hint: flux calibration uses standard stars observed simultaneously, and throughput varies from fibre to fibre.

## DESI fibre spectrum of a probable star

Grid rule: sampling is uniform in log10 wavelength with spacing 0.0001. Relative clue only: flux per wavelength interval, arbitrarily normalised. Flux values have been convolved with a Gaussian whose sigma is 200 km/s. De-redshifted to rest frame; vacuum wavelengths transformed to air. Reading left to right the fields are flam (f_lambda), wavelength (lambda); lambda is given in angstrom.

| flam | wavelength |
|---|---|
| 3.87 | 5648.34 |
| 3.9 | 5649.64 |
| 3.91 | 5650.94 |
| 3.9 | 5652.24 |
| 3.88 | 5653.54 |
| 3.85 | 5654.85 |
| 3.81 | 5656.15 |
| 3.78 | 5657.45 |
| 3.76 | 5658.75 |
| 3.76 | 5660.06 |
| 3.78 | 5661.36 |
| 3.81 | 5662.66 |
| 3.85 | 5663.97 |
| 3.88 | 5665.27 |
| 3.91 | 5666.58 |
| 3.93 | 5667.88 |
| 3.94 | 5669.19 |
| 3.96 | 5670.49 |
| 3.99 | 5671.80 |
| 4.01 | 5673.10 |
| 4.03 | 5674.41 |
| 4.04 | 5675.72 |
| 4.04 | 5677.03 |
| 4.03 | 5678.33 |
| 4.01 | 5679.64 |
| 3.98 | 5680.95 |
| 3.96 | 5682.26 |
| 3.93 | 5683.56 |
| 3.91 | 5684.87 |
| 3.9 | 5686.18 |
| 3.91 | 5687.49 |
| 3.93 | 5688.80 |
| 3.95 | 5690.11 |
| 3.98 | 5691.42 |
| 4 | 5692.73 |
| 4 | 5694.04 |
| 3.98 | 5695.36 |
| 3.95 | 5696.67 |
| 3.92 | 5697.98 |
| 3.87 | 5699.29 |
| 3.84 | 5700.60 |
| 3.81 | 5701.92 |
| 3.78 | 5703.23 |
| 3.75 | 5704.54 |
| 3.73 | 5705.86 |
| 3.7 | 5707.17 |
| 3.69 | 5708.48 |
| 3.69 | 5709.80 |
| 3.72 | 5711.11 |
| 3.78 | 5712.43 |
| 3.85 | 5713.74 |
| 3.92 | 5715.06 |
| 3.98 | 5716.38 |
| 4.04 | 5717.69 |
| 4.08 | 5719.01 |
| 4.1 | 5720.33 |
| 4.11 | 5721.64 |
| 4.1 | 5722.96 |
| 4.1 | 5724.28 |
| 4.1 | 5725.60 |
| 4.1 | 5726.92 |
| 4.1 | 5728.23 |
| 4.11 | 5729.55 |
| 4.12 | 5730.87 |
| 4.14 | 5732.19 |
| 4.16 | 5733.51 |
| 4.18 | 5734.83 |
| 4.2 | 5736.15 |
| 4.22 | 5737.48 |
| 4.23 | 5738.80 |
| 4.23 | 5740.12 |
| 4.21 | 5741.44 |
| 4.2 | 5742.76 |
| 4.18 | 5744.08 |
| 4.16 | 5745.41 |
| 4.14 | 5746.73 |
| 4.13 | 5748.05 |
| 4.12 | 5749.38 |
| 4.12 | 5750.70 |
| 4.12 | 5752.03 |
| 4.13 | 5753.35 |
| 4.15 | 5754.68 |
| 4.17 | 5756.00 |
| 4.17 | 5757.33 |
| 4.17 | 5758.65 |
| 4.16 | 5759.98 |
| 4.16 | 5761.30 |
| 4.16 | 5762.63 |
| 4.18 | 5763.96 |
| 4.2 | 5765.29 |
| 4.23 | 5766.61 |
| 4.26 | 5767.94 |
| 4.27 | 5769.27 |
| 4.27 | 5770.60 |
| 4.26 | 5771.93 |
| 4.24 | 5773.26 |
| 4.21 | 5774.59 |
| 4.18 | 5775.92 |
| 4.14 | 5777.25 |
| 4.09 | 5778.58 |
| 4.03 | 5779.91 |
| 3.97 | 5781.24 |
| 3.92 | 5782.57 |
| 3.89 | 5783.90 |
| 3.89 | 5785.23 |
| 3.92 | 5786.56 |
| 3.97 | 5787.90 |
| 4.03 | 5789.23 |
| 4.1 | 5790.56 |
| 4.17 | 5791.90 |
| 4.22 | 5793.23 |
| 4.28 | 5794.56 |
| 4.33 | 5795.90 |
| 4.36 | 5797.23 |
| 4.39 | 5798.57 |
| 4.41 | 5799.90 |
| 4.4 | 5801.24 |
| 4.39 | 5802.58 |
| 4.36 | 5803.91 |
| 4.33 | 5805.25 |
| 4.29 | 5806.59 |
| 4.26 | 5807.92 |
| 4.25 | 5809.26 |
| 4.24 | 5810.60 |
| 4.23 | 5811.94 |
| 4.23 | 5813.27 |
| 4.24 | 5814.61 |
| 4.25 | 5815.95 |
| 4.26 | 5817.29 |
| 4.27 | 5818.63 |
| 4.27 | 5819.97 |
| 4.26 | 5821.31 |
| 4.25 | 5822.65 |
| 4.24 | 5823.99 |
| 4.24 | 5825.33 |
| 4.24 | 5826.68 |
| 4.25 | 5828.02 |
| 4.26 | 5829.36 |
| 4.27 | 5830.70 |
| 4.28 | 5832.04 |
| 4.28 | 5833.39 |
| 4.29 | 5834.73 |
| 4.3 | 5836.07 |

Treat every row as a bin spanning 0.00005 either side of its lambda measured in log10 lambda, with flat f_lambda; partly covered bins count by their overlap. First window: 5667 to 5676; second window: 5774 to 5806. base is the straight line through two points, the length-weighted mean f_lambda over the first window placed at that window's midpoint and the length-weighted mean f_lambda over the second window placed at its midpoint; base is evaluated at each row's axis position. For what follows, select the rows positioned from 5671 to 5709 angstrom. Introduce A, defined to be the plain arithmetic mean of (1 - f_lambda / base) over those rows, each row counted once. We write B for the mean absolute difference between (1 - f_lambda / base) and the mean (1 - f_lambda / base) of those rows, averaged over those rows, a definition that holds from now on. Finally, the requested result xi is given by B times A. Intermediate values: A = 0.02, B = 0.023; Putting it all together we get 0.0005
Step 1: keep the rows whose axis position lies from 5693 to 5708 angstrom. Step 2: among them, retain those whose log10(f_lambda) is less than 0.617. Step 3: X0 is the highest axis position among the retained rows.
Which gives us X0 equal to 5707.17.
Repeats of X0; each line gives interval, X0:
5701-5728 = 5726.92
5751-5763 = 5753.35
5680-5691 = 5690.11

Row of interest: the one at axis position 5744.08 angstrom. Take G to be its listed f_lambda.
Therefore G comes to 4.18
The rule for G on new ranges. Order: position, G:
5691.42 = 3.98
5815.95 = 4.25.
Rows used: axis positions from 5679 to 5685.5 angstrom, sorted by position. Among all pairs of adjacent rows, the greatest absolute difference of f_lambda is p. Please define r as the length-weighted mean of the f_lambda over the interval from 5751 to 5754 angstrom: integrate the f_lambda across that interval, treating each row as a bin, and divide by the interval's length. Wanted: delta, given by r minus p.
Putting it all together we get 4.09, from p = 0.030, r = 4.12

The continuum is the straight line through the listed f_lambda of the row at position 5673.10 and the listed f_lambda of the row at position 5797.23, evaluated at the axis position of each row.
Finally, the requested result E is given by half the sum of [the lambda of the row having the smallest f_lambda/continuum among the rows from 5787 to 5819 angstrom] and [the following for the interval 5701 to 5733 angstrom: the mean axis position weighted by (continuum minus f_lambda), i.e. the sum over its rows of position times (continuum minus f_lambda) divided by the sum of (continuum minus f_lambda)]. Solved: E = 5749.4 angstrom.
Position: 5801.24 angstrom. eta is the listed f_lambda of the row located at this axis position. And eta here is 4.4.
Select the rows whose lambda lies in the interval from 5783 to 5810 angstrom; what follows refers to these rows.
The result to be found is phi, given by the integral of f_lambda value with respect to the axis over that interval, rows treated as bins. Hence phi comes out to 114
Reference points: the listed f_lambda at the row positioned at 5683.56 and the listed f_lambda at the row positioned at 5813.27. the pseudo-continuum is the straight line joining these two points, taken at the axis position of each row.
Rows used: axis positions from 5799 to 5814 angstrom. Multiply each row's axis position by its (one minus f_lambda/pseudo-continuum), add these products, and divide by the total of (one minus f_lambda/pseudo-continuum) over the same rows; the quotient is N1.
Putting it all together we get 5803.1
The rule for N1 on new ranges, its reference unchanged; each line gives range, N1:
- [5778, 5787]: 5783.5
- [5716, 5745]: 5733.5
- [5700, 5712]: 5706.6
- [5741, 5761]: 5749.0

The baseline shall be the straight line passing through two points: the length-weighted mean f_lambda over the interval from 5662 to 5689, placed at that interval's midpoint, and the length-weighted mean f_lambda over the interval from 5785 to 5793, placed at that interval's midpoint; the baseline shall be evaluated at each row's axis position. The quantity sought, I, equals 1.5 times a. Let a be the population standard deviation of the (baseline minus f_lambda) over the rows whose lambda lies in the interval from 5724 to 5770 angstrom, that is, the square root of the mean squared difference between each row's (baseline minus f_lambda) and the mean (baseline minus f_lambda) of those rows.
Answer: 0.06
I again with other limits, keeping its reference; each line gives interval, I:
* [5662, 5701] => 0.09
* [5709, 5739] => 0.22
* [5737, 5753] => 0.07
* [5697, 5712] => 0.12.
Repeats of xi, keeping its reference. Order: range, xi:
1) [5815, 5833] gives 0.0000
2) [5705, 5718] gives 0.0015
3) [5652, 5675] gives 0.0004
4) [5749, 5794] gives 0.0001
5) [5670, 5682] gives 0.0000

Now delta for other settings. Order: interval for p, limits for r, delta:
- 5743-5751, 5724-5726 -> 4.08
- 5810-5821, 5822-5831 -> 4.24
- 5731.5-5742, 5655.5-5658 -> 3.78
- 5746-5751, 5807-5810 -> 4.25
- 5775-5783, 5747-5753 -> 4.06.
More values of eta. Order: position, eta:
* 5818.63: 4.27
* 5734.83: 4.18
